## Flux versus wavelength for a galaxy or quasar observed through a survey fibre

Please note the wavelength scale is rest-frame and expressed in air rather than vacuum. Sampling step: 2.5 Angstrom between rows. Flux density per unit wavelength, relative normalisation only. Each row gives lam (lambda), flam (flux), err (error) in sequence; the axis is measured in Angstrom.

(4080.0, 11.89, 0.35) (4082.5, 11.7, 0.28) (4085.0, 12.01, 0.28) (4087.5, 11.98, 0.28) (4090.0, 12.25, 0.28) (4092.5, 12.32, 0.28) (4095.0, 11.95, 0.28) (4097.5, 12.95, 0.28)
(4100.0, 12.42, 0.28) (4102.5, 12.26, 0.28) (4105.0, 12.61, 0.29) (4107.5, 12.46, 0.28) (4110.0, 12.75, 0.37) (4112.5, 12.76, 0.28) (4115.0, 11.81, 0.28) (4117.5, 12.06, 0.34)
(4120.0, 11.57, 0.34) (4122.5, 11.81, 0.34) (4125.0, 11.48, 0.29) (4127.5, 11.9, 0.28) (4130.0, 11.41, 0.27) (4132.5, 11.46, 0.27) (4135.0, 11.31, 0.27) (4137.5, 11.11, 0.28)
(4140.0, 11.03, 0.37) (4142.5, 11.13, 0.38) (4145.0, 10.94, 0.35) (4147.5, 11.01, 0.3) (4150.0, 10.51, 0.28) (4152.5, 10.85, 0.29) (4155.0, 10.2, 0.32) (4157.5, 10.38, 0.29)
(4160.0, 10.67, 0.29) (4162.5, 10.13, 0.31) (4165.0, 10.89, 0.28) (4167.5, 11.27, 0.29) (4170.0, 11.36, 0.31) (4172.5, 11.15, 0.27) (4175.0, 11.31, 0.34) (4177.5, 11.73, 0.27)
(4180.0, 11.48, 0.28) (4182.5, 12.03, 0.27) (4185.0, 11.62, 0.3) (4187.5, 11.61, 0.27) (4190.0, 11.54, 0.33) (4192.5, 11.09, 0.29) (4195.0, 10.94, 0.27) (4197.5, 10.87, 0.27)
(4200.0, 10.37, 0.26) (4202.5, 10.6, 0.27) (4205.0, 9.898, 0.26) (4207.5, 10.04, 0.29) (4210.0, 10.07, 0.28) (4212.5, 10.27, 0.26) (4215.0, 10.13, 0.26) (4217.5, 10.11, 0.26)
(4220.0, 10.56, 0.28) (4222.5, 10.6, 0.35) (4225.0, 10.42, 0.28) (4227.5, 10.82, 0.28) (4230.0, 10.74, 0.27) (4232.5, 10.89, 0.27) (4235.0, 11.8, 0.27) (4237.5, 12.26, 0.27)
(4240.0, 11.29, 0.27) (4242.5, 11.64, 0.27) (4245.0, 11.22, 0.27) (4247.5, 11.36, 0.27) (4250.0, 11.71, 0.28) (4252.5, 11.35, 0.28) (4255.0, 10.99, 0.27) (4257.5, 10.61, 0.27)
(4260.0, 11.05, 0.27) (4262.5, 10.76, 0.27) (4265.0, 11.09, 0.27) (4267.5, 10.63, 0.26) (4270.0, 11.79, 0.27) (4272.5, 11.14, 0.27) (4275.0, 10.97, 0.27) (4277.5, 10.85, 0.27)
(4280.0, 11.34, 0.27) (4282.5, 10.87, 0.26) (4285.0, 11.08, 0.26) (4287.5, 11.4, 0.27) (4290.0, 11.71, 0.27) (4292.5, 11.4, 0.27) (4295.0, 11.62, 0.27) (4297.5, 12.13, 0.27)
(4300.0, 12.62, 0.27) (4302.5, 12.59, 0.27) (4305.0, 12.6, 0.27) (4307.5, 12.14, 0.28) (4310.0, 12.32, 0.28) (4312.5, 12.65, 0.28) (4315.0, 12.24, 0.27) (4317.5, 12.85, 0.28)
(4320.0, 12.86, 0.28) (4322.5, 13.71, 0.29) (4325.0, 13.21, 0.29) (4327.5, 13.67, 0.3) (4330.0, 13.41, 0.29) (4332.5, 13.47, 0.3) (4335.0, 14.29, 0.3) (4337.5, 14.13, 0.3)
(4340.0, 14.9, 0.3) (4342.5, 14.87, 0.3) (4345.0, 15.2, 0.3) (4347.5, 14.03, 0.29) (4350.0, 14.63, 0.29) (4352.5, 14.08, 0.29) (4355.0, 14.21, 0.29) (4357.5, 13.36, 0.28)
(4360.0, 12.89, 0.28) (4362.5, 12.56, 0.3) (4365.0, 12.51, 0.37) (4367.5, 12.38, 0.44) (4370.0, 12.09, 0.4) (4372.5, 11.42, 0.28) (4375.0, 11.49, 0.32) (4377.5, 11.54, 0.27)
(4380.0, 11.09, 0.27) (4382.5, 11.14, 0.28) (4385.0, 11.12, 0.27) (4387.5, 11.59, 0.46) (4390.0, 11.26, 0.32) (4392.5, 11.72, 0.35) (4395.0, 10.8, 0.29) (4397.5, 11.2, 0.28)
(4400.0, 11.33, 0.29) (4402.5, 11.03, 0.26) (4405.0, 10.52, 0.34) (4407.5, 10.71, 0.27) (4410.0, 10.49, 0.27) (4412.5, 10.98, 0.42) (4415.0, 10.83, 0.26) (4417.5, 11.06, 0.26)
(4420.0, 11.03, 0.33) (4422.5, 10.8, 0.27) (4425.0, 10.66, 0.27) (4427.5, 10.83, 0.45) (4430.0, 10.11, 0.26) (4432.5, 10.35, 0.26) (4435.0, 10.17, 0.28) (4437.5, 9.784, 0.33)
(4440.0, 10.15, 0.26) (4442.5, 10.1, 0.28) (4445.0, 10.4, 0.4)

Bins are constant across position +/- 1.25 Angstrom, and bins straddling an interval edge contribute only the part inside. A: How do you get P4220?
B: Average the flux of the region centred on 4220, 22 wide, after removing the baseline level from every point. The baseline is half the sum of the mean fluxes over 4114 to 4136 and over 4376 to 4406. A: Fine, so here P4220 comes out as -1.0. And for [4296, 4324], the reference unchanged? 1.2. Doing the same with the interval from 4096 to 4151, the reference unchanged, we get 0.3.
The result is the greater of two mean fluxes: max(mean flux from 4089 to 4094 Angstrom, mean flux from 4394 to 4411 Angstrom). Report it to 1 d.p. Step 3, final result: 12.3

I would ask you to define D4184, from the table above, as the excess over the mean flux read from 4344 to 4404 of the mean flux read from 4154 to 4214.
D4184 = -1.4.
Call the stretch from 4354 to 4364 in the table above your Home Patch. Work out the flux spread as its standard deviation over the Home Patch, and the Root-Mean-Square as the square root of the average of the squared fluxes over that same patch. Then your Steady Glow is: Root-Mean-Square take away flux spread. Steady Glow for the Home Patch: 12.6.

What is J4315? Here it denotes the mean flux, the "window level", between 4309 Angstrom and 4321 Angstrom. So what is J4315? 12.6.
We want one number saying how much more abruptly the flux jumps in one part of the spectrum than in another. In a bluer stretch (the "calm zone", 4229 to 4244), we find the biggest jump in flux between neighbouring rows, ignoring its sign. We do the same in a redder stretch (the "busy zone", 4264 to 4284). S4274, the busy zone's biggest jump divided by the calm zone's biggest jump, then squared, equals 1.4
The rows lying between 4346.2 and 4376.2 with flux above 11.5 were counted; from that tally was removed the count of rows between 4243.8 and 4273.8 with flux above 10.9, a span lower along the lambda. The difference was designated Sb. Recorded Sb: 1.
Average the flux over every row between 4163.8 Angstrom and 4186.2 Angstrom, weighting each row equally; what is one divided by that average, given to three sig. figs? 0.0875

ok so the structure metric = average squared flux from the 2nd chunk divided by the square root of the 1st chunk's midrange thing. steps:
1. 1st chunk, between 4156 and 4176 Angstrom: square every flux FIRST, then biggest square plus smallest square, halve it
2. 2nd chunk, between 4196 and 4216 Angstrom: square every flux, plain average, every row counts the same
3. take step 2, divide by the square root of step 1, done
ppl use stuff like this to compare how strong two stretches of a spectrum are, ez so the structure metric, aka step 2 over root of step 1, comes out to 9.8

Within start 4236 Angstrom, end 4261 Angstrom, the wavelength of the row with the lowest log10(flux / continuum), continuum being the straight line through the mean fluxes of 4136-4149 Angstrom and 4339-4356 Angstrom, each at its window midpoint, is 4257.5 Angstrom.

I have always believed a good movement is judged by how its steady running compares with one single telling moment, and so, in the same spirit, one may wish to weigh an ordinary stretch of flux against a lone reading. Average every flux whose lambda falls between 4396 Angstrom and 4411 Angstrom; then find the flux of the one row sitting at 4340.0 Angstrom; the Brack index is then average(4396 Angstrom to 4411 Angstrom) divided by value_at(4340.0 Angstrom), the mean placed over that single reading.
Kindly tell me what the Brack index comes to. 0.73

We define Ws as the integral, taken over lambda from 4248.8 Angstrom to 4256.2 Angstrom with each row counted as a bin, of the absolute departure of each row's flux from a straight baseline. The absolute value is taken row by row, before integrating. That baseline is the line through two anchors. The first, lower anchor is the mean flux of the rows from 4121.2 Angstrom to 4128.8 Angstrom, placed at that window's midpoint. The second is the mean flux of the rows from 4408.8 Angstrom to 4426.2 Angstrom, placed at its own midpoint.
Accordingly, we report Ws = 1.8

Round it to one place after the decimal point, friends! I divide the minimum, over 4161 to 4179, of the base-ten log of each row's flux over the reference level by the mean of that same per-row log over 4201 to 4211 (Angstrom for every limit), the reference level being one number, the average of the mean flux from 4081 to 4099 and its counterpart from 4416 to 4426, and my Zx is 1.0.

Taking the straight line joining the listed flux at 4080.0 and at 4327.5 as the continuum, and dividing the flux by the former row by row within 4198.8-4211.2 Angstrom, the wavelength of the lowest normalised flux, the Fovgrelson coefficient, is 4205.0 Angstrom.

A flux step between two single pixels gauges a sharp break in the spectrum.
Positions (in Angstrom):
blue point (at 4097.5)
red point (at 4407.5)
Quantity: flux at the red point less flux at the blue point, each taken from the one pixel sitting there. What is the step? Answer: -2.2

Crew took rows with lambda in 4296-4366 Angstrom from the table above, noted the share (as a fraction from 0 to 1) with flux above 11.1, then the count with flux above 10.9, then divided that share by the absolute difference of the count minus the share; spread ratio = 0.0370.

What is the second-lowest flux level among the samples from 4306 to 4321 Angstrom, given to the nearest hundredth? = 12.24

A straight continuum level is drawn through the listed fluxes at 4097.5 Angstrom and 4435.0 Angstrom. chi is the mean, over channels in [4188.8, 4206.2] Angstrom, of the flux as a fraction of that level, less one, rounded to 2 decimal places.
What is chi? -0.11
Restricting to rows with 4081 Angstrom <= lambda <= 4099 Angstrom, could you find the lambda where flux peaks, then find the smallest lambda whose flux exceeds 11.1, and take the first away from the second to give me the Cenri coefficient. -15.0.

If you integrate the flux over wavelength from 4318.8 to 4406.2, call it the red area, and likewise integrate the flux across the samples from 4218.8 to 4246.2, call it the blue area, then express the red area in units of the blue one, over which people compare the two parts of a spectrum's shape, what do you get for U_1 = 3.6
